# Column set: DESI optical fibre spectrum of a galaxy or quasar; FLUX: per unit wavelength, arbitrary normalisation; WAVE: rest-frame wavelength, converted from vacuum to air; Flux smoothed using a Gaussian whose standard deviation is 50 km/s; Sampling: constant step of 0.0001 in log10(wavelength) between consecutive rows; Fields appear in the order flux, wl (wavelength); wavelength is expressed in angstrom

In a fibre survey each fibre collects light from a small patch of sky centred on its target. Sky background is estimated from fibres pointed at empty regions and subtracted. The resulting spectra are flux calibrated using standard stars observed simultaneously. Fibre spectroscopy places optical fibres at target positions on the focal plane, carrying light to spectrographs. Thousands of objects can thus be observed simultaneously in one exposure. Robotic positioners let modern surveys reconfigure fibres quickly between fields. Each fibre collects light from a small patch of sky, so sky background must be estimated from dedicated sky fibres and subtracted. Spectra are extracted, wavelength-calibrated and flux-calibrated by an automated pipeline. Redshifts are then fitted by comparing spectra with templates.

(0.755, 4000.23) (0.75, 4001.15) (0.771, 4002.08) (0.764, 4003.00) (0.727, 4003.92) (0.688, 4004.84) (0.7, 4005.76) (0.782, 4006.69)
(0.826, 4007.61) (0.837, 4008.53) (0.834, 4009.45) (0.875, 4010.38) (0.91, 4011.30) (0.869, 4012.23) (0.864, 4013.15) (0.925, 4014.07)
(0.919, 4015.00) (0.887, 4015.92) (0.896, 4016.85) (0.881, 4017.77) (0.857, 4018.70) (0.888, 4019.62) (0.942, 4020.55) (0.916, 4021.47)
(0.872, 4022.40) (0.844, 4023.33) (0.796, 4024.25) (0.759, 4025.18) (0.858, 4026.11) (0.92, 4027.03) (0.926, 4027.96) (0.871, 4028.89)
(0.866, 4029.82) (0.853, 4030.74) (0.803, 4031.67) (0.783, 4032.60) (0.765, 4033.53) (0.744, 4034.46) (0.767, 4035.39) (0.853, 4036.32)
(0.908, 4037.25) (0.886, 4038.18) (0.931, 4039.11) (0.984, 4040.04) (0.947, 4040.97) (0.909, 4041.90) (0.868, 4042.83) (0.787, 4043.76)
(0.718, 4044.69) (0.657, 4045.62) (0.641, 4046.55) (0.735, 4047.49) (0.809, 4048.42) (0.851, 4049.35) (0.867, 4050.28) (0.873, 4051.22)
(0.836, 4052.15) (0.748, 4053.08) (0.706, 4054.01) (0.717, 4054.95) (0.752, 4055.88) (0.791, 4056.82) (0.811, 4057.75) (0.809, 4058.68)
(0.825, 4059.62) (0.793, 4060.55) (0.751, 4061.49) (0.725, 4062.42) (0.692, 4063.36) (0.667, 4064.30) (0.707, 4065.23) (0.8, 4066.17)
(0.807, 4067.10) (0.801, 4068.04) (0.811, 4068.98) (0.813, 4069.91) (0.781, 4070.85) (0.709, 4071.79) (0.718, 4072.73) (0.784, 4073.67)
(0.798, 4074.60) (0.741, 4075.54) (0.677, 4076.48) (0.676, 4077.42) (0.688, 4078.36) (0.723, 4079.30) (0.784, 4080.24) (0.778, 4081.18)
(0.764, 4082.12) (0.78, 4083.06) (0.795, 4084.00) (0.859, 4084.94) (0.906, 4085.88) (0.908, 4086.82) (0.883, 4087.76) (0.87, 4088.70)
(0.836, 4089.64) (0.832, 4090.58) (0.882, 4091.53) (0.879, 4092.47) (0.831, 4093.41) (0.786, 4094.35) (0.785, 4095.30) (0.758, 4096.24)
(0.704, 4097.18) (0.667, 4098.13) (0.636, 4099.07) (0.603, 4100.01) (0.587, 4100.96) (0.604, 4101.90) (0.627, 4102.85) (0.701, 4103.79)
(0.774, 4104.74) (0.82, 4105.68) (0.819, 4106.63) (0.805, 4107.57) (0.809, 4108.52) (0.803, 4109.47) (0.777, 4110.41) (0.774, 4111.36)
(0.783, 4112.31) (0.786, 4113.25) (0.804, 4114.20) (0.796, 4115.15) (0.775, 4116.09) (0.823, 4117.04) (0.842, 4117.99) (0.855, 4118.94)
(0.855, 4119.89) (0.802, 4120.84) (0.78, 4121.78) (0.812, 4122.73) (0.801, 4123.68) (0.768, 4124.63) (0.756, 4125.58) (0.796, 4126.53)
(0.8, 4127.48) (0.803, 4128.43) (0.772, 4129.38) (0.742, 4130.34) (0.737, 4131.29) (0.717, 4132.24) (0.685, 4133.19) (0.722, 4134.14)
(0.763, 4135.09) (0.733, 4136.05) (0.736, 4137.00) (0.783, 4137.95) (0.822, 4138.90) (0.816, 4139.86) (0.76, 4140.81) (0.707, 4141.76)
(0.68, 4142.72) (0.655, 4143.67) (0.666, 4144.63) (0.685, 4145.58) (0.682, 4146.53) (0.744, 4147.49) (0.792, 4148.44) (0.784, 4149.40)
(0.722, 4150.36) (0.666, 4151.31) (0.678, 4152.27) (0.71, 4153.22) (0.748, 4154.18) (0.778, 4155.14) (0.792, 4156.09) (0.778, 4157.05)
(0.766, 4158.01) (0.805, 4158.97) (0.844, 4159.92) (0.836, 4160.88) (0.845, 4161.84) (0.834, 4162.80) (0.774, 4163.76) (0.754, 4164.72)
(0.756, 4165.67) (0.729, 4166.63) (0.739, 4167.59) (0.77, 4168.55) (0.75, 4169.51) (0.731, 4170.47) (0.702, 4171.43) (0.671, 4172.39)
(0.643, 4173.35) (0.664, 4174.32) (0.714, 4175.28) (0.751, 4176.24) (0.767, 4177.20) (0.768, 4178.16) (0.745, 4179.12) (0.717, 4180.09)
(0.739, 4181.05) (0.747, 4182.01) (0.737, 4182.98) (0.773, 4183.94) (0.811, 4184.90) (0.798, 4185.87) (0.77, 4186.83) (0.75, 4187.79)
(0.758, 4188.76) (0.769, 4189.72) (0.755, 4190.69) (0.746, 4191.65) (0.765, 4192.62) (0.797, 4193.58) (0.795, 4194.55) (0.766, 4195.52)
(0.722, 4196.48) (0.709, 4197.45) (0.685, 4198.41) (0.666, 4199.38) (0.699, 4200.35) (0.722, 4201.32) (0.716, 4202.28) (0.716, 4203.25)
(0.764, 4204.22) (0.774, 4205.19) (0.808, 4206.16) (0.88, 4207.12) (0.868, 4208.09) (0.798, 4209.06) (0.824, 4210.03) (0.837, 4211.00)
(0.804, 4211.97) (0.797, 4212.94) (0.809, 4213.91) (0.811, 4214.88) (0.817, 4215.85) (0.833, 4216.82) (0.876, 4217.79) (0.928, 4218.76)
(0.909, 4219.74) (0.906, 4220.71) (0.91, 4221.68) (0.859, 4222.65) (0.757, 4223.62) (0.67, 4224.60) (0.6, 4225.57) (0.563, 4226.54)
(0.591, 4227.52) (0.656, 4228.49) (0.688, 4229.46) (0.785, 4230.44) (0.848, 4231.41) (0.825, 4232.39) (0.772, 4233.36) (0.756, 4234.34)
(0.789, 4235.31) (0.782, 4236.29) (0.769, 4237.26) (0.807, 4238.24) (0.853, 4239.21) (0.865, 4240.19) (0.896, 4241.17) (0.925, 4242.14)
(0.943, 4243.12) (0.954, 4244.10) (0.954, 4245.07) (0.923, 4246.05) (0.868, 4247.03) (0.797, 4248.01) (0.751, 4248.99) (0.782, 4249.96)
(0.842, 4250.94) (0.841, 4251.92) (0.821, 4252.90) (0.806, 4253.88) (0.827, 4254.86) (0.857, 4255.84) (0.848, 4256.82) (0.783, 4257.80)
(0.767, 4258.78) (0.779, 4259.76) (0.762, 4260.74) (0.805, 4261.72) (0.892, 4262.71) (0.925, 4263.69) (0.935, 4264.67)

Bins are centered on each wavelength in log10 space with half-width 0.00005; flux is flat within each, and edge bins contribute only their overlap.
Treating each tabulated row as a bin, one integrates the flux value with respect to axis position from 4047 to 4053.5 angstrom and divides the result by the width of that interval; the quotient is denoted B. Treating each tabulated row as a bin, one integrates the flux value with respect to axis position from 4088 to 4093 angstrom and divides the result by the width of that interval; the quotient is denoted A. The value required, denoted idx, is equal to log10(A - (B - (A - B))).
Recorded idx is -1.1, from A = 0.86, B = 0.82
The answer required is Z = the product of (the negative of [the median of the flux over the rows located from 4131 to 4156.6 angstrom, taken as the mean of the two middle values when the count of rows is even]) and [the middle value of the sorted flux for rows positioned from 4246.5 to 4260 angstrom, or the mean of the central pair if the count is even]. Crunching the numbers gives -0.60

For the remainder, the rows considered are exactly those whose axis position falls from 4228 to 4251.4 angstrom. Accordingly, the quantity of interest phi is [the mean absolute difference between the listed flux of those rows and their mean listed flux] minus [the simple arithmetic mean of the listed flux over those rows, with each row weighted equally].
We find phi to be -0.761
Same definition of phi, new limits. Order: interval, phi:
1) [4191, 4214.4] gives -0.723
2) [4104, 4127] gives -0.780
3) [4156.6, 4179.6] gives -0.716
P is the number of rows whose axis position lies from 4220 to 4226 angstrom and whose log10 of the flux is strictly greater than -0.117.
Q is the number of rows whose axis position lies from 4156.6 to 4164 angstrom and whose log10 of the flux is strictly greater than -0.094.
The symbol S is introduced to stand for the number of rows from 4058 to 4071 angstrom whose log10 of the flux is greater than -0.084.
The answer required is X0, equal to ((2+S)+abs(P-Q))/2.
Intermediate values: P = 3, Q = 4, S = 1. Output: 2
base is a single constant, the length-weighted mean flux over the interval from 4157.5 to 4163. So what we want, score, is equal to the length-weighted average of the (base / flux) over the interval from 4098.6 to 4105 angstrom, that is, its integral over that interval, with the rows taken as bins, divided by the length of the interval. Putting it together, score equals 1.28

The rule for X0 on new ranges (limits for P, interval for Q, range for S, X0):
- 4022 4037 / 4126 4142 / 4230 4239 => 8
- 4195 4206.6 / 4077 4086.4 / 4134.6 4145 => 2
